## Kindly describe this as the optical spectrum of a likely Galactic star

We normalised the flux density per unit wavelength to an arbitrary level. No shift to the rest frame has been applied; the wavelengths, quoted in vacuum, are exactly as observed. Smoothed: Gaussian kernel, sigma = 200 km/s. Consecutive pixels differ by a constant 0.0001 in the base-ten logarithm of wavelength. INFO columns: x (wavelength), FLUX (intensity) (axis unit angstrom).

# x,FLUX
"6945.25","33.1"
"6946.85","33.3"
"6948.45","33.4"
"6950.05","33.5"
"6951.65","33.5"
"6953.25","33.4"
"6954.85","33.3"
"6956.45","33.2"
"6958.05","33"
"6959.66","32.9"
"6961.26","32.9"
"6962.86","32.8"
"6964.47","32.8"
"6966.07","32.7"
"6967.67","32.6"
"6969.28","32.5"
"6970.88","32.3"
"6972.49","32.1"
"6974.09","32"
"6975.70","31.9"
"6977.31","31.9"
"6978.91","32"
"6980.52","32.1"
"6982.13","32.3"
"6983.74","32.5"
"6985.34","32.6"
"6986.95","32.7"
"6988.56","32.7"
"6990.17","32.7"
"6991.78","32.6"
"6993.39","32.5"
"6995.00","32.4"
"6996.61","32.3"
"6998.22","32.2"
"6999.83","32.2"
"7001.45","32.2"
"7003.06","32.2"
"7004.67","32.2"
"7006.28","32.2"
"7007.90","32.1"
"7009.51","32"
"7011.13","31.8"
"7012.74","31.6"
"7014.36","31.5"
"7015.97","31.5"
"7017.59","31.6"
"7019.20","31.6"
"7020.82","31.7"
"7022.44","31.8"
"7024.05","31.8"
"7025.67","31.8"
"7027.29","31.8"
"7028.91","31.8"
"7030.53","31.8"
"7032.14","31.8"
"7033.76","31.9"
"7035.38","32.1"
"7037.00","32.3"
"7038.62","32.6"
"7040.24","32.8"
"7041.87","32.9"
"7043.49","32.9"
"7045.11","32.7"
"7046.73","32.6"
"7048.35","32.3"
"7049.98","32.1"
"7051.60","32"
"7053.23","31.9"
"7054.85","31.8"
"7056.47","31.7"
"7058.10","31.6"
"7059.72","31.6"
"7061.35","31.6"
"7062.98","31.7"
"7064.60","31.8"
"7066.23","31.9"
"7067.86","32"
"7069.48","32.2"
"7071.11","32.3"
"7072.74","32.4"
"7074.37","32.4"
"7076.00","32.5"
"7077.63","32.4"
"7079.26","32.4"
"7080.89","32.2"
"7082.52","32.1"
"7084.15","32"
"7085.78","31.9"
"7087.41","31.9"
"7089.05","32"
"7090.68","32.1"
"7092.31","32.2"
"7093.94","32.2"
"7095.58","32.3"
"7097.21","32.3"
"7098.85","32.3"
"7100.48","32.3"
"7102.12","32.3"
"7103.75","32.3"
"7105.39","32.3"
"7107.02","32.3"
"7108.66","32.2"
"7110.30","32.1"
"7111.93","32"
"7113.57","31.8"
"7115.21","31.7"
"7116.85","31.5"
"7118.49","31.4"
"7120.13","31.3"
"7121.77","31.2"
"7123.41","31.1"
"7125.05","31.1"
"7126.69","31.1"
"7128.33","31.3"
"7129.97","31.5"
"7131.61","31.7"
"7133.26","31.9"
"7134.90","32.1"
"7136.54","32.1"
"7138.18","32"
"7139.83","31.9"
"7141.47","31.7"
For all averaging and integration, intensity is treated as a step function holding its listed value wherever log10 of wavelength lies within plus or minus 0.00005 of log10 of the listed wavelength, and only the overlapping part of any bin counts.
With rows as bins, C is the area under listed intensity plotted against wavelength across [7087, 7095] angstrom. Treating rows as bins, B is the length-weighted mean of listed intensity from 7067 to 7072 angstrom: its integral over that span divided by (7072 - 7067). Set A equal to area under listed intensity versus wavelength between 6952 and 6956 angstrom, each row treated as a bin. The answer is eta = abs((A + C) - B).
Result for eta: 358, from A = 134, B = 32.2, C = 257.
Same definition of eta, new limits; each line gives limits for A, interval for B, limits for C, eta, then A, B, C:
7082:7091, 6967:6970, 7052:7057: 415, 288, 32.5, 159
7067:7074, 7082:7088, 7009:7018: 478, 226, 32.0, 285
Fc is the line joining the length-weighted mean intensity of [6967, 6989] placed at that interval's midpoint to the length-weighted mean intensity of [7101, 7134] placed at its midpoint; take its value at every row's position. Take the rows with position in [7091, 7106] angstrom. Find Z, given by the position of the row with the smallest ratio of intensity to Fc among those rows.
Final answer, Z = 7092.31 angstrom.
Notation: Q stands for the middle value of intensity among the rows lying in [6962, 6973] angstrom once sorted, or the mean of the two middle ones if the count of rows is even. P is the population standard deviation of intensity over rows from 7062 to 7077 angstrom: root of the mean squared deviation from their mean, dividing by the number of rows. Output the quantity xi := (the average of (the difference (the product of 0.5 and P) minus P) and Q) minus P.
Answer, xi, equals 16.0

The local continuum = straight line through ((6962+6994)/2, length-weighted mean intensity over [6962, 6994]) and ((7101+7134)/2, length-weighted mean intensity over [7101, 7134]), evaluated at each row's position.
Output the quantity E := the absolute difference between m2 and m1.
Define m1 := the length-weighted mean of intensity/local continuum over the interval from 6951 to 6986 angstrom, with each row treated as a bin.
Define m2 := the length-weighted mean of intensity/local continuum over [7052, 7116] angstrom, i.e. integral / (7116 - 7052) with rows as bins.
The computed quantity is 0.002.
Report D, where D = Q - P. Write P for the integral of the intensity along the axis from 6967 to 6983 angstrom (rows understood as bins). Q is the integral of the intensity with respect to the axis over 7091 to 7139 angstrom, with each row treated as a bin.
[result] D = 1015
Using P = 514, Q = 1530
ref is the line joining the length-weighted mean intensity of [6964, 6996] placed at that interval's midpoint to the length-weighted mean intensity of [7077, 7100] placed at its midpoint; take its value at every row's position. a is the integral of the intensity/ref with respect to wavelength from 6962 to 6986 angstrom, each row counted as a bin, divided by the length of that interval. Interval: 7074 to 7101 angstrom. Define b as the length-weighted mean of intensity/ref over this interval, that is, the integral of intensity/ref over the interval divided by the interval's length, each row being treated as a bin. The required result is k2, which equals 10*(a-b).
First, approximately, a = 0.998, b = 1.001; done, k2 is -0.03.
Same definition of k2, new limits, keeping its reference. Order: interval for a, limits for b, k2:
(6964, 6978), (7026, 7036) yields 0.10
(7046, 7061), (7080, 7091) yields -0.05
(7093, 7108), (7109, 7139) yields 0.19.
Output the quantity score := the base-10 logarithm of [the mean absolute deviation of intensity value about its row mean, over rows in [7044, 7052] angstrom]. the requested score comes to -0.61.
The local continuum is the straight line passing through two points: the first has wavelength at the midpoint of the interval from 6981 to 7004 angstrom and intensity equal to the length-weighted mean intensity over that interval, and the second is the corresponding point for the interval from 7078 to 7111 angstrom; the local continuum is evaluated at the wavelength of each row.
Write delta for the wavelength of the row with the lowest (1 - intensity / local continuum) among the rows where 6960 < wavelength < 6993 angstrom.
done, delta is 6961.26 angstrom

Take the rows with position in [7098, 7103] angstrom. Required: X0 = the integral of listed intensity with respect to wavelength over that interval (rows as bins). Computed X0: 161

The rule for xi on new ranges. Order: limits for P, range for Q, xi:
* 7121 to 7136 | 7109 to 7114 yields 15.6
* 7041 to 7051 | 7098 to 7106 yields 15.8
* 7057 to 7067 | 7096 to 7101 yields 16.0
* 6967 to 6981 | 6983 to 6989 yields 16.0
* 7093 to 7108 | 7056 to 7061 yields 15.8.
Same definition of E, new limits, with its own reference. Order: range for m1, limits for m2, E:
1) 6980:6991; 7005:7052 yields 0.008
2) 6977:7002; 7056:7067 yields 0.010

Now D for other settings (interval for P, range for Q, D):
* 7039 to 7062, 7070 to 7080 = -417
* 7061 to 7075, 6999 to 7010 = -95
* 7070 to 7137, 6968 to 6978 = -1820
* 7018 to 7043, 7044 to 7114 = 1448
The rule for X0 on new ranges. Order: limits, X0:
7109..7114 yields 160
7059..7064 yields 158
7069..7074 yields 161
